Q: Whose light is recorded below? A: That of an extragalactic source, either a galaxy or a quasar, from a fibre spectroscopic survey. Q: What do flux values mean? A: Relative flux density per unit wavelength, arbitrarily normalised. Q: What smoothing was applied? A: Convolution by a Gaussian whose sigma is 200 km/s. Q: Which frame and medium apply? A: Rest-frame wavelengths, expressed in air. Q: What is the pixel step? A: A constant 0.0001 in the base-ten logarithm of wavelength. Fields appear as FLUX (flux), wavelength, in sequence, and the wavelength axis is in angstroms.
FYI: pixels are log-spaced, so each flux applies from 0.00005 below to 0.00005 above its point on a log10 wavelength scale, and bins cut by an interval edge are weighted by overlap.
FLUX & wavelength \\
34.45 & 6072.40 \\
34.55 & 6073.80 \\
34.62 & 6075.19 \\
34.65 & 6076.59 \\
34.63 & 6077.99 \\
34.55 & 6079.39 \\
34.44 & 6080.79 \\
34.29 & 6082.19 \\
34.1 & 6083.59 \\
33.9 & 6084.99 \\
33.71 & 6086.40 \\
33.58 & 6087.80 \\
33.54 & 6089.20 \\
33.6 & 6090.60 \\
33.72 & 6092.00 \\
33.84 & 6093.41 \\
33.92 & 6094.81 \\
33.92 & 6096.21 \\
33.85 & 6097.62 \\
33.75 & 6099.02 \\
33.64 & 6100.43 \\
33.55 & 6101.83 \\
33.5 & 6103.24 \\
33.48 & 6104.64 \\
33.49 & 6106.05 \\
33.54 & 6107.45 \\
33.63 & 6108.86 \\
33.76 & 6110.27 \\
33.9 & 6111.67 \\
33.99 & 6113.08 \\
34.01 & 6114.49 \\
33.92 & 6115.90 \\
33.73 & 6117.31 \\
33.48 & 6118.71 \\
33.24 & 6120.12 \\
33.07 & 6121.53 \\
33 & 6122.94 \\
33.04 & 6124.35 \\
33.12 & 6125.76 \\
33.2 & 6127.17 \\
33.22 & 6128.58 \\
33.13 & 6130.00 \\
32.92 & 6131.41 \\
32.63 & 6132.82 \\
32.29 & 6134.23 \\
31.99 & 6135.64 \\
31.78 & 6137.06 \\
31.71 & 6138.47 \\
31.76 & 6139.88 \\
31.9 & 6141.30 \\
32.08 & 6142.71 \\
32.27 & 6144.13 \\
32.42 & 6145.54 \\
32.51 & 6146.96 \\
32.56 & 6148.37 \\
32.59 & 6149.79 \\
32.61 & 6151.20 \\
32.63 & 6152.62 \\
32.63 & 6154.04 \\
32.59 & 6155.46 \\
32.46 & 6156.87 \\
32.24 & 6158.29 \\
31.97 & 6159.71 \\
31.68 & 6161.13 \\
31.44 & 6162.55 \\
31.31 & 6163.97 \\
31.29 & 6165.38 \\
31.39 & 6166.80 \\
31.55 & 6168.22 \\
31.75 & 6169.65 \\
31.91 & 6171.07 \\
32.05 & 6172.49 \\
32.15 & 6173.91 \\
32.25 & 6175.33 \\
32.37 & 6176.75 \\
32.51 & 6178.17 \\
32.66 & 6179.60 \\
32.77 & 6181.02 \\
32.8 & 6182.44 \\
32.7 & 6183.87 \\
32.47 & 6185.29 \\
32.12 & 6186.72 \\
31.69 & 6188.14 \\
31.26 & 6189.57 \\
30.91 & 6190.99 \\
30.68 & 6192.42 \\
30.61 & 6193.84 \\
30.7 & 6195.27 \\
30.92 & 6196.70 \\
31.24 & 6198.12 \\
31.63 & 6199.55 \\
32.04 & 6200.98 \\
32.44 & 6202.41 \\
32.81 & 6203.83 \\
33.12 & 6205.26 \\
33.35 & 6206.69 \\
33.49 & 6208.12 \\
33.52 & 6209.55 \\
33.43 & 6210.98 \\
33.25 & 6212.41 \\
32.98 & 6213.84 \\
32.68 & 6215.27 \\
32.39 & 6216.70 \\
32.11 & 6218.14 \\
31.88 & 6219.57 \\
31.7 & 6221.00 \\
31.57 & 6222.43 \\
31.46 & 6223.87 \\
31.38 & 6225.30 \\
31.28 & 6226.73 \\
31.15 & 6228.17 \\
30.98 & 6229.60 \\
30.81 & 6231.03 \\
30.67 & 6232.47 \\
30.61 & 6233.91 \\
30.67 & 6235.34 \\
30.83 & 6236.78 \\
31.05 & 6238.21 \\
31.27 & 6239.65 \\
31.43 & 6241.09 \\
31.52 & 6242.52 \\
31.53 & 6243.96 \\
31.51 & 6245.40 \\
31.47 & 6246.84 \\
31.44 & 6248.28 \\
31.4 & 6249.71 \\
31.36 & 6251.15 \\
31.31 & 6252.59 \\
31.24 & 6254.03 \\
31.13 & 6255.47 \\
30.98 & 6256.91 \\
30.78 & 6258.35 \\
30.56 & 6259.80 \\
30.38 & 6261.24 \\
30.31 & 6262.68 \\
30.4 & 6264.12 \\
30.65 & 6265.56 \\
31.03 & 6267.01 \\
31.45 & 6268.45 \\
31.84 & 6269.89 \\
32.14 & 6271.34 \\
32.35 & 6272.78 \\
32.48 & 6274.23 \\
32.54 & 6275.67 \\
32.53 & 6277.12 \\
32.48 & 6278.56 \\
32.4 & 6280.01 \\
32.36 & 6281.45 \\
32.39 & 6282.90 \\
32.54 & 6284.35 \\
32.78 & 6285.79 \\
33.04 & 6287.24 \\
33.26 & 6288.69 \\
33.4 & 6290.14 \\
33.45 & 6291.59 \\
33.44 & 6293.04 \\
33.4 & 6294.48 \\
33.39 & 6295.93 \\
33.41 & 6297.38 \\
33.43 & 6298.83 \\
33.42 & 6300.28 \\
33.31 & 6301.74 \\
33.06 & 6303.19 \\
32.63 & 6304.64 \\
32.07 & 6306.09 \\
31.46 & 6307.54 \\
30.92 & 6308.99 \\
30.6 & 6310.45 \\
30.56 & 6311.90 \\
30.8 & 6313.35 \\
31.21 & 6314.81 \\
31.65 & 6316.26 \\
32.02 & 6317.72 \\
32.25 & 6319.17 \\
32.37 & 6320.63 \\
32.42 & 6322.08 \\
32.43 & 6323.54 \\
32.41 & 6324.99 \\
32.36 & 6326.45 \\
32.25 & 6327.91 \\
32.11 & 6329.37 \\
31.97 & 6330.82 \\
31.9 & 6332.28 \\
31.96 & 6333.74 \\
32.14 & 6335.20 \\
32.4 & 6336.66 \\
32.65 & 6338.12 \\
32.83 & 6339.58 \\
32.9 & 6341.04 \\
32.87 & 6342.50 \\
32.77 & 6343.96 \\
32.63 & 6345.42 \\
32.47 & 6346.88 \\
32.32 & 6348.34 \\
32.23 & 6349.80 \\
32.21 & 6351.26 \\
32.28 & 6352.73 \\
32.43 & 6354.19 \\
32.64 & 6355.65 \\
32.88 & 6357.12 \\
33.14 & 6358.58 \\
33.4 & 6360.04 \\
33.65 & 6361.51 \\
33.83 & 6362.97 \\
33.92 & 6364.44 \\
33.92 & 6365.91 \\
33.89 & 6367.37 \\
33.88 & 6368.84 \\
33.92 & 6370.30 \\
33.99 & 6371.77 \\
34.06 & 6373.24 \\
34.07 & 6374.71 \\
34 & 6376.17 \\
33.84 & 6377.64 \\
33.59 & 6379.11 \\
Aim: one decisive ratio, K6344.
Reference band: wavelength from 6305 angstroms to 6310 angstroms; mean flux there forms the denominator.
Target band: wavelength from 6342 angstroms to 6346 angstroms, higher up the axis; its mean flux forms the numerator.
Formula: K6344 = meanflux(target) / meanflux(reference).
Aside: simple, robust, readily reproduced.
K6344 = 1.04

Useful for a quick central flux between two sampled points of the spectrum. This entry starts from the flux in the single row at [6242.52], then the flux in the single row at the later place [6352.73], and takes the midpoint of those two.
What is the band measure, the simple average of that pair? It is 31.9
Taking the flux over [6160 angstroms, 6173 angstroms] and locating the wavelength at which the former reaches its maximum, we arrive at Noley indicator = 6172.49 angstroms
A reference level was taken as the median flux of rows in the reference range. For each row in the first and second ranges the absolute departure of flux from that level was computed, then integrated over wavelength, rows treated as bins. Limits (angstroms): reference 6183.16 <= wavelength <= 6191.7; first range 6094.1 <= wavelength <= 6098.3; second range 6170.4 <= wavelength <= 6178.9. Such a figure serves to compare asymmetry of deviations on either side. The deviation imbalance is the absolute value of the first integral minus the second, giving 6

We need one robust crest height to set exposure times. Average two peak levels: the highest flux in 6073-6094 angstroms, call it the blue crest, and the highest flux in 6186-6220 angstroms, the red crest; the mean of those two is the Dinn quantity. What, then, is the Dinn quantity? 34.1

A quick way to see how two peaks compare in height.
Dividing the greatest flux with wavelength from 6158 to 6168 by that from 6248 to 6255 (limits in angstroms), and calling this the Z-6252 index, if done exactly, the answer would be 1.03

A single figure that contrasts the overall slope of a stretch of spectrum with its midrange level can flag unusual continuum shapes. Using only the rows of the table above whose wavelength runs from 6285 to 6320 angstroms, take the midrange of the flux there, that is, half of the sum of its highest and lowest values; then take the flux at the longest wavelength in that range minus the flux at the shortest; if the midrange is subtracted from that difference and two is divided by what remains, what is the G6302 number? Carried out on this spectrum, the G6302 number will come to -0.0615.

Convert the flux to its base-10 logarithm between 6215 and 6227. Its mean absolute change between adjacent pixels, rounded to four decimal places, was 0.0024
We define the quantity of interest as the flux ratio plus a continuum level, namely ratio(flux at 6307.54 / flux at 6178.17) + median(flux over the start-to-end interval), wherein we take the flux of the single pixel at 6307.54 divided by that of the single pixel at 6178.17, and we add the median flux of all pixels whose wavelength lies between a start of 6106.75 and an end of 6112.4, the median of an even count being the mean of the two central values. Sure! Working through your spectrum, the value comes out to 34.7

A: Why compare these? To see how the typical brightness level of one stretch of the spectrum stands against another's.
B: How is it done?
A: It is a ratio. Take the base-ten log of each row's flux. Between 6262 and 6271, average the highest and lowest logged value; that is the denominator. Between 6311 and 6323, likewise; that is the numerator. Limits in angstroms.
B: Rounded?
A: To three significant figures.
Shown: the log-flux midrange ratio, 1.00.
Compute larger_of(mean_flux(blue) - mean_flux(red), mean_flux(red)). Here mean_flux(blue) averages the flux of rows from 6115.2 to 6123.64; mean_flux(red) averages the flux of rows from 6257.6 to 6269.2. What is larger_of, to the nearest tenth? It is 30.7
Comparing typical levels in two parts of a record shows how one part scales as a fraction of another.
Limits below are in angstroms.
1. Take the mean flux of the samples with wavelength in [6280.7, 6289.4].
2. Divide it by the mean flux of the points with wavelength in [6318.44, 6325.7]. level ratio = 1.01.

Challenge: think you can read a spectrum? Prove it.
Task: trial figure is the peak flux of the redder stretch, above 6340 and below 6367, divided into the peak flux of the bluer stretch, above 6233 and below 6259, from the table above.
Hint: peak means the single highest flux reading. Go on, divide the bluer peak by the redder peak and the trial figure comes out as 0.93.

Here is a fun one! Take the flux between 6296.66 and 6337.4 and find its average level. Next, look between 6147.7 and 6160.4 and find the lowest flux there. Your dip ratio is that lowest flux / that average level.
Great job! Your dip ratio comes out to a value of 1.00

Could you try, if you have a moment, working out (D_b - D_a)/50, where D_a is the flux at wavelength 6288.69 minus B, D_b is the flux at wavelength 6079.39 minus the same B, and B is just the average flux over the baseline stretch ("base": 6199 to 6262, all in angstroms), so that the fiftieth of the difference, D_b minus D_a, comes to 0.026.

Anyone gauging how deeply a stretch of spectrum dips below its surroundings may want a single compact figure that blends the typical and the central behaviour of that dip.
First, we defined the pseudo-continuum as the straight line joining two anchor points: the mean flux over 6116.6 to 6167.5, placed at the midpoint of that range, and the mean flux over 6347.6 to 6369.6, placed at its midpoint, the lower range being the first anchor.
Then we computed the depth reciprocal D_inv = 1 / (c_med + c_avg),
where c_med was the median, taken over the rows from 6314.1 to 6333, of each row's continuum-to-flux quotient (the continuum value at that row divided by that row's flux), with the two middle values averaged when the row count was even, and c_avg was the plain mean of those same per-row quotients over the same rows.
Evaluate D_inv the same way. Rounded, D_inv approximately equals 0.487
